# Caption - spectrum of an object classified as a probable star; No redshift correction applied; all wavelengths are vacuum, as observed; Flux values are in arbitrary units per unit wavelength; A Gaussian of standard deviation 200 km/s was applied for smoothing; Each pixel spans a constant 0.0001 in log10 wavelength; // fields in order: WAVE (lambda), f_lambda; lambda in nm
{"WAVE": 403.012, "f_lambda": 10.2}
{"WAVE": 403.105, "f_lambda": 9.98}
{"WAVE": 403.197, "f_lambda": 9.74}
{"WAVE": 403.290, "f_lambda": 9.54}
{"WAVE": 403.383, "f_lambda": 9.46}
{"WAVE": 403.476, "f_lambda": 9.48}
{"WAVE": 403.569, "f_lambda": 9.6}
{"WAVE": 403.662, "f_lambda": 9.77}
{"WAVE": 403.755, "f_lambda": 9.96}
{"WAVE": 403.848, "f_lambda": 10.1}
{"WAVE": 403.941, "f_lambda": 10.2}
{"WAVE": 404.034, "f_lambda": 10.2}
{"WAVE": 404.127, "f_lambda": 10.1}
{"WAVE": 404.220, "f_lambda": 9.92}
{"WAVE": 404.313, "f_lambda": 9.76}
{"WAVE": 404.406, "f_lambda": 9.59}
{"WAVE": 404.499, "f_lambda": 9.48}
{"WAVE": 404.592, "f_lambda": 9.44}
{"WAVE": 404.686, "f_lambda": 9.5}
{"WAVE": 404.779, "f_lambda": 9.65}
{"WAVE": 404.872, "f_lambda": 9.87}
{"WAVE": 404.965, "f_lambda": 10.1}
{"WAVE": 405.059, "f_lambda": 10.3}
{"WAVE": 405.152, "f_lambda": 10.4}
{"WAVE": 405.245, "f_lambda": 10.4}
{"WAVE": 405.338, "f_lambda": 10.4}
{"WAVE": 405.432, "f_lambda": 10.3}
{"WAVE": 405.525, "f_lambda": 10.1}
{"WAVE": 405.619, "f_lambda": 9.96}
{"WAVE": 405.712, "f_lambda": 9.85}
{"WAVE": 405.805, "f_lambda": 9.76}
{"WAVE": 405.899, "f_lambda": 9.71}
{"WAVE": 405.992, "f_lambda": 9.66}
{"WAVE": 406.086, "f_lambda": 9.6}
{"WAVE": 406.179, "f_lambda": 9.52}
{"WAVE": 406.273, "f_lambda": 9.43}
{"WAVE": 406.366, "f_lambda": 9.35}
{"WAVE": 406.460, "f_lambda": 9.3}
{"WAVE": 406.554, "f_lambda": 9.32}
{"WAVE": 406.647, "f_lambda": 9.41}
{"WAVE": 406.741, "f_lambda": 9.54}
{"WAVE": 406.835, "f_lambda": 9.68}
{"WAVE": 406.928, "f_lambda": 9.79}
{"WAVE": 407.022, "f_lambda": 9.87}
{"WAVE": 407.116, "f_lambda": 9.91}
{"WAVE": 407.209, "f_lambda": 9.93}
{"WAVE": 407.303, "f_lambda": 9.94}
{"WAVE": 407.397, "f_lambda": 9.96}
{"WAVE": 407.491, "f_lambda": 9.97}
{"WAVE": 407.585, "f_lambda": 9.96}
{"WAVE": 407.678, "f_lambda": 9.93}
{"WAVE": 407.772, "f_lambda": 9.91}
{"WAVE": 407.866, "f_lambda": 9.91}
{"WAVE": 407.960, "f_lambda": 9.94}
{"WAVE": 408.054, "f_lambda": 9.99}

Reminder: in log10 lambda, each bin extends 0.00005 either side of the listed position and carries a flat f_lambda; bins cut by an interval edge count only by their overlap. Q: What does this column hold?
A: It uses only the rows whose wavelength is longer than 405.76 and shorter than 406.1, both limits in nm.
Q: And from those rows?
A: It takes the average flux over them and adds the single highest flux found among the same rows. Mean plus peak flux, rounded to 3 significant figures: 19.4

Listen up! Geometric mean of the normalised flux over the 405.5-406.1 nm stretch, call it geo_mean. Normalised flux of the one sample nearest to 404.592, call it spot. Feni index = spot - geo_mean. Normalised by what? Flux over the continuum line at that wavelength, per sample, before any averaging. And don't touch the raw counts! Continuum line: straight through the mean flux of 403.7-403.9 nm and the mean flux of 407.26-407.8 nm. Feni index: -0.04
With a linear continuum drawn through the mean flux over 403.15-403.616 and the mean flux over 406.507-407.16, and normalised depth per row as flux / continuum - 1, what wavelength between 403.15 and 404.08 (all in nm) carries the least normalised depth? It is 403.383 nm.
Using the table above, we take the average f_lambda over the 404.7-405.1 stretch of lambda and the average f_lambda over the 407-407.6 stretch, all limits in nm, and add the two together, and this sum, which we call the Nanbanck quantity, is 19.9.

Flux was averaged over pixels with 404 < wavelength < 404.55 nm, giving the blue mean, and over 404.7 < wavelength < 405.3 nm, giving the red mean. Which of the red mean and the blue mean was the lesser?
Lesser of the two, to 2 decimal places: 9.84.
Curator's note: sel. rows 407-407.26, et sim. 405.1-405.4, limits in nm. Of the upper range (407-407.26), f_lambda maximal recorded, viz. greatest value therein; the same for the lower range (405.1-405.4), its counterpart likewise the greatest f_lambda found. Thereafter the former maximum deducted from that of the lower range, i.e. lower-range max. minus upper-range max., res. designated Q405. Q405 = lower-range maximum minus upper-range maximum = 0.47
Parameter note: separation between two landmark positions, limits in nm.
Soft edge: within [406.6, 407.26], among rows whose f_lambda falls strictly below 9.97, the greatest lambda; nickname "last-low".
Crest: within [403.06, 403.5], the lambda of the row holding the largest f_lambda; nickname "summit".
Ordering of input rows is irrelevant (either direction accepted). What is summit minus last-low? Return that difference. -4.10 nm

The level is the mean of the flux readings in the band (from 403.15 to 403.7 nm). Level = 9.60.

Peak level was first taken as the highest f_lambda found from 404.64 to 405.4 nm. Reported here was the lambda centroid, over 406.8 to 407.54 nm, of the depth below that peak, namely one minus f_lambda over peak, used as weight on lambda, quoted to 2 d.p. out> 407.13 nm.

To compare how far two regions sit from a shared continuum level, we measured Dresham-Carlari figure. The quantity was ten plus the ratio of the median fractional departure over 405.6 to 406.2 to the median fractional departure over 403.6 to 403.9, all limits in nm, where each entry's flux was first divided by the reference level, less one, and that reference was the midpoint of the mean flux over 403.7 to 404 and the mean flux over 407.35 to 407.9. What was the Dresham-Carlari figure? 15.7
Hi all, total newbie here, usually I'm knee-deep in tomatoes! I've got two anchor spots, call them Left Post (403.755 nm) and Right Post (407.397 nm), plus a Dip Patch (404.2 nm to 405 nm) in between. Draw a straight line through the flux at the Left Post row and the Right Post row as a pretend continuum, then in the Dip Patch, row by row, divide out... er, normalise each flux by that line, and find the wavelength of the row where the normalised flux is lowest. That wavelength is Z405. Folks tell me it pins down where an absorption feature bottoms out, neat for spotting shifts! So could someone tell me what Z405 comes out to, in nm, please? 404.592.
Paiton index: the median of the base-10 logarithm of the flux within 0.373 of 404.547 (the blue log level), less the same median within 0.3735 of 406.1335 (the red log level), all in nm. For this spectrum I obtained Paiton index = 0.003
